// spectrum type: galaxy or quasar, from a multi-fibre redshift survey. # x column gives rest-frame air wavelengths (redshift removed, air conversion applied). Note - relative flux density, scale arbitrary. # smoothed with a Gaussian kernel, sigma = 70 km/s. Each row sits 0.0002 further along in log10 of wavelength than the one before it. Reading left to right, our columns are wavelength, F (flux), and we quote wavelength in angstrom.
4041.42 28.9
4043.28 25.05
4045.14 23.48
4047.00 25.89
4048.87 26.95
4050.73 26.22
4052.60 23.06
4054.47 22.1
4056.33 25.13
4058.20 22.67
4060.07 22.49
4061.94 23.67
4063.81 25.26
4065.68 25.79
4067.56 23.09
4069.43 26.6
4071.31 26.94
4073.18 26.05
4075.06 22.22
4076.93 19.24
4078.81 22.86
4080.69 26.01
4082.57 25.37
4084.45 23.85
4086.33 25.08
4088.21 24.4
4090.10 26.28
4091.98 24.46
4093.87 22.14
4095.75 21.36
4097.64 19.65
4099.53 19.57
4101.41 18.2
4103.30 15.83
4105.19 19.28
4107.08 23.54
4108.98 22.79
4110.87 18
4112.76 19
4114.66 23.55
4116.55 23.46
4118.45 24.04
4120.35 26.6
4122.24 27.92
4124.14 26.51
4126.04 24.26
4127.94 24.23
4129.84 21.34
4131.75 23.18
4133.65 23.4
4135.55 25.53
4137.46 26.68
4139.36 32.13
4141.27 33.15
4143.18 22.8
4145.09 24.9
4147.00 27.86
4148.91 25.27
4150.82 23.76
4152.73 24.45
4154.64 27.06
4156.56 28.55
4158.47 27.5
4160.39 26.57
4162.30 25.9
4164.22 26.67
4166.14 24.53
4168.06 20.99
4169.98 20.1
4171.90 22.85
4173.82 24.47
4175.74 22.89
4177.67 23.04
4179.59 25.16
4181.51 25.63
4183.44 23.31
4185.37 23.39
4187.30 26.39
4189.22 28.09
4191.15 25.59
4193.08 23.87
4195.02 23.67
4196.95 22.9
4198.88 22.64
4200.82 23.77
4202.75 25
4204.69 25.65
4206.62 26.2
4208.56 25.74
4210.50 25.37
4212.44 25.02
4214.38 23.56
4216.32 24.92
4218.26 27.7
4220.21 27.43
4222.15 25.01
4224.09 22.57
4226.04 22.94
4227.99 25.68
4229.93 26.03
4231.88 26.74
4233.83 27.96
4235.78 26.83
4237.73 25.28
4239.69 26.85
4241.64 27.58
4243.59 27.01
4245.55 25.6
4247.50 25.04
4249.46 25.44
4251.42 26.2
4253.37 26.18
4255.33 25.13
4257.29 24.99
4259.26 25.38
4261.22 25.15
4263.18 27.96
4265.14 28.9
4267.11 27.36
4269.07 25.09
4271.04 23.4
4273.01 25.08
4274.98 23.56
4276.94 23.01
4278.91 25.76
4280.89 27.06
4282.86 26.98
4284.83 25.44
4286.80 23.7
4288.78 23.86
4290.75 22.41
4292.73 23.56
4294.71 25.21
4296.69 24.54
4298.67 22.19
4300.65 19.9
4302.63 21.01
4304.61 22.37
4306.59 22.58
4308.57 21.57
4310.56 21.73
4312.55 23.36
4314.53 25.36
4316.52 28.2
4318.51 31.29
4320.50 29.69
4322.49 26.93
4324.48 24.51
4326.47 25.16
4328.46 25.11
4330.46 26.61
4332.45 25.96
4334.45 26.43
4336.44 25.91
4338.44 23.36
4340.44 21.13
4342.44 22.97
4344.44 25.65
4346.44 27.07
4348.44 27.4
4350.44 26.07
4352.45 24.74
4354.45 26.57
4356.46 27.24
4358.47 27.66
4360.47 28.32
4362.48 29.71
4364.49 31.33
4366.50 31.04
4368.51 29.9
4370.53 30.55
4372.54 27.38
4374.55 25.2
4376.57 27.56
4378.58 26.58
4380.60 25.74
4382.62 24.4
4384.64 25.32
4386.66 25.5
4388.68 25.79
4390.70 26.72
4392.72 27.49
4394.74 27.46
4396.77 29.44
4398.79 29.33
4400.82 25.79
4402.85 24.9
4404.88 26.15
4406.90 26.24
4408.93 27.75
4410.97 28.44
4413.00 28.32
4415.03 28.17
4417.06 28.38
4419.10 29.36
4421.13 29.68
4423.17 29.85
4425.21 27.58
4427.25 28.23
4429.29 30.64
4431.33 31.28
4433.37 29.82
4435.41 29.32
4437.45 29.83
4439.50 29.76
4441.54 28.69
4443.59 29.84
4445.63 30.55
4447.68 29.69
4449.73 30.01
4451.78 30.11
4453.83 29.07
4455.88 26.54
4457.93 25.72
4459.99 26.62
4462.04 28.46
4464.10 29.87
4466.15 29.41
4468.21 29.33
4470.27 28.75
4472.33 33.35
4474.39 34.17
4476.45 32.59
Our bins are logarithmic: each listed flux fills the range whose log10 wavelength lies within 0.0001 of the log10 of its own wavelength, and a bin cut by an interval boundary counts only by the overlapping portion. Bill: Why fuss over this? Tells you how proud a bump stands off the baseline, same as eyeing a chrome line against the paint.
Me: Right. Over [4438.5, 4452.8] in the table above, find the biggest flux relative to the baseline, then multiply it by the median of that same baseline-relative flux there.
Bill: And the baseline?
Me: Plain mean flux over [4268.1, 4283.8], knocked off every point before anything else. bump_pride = 27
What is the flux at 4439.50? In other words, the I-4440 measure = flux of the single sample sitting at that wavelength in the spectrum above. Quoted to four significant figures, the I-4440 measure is 29.76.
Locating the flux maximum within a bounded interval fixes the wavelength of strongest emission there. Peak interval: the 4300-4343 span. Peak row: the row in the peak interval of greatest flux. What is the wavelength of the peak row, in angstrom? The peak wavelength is 4318.51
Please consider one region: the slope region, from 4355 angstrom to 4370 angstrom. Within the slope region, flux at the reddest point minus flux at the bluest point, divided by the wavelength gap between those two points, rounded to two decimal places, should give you 0.22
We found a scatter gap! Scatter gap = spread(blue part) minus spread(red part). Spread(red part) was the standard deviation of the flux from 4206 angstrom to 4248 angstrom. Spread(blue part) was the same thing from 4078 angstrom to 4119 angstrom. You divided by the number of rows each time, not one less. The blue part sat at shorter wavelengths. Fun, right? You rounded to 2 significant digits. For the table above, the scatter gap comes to 1.4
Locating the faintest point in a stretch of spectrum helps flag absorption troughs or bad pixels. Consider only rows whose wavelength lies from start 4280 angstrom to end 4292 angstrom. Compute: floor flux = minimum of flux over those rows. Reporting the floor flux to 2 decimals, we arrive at 22.41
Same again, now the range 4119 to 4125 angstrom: 26.51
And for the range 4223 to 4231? 22.57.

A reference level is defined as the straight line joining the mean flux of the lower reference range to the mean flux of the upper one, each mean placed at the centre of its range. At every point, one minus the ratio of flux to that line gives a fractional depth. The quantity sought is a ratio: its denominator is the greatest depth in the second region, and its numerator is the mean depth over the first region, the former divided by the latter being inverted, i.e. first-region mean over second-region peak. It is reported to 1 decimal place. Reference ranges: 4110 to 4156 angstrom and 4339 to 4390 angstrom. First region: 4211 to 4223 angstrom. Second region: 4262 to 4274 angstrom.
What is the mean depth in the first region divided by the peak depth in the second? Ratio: 0.0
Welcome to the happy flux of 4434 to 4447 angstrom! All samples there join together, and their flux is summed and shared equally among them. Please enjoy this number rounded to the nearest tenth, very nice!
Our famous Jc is 29.7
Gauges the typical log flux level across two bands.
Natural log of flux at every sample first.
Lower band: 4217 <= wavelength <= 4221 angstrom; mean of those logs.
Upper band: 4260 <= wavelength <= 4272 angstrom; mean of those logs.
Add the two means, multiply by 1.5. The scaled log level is 9.9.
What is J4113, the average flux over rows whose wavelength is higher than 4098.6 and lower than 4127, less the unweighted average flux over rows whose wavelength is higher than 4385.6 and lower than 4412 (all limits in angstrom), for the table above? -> -5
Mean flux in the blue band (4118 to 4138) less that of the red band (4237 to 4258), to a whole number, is -1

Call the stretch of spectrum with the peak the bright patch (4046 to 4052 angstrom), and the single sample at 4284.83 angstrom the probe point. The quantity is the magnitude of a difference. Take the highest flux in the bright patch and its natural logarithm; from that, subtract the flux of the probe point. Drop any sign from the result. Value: 22.1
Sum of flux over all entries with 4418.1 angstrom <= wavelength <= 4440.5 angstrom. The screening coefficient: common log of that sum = 2.51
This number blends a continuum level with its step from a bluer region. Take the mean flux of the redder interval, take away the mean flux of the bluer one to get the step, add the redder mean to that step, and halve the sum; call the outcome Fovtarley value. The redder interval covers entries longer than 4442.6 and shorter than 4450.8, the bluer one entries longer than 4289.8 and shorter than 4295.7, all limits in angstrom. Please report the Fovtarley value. 18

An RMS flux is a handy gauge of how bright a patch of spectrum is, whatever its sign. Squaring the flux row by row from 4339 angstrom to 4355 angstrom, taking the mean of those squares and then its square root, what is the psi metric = 25.3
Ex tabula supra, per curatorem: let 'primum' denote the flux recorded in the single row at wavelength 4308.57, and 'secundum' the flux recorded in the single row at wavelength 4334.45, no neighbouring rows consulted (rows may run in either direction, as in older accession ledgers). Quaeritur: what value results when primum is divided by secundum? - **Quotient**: 0.82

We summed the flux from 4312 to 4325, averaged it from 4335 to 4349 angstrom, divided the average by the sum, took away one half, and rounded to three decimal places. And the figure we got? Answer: -0.369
